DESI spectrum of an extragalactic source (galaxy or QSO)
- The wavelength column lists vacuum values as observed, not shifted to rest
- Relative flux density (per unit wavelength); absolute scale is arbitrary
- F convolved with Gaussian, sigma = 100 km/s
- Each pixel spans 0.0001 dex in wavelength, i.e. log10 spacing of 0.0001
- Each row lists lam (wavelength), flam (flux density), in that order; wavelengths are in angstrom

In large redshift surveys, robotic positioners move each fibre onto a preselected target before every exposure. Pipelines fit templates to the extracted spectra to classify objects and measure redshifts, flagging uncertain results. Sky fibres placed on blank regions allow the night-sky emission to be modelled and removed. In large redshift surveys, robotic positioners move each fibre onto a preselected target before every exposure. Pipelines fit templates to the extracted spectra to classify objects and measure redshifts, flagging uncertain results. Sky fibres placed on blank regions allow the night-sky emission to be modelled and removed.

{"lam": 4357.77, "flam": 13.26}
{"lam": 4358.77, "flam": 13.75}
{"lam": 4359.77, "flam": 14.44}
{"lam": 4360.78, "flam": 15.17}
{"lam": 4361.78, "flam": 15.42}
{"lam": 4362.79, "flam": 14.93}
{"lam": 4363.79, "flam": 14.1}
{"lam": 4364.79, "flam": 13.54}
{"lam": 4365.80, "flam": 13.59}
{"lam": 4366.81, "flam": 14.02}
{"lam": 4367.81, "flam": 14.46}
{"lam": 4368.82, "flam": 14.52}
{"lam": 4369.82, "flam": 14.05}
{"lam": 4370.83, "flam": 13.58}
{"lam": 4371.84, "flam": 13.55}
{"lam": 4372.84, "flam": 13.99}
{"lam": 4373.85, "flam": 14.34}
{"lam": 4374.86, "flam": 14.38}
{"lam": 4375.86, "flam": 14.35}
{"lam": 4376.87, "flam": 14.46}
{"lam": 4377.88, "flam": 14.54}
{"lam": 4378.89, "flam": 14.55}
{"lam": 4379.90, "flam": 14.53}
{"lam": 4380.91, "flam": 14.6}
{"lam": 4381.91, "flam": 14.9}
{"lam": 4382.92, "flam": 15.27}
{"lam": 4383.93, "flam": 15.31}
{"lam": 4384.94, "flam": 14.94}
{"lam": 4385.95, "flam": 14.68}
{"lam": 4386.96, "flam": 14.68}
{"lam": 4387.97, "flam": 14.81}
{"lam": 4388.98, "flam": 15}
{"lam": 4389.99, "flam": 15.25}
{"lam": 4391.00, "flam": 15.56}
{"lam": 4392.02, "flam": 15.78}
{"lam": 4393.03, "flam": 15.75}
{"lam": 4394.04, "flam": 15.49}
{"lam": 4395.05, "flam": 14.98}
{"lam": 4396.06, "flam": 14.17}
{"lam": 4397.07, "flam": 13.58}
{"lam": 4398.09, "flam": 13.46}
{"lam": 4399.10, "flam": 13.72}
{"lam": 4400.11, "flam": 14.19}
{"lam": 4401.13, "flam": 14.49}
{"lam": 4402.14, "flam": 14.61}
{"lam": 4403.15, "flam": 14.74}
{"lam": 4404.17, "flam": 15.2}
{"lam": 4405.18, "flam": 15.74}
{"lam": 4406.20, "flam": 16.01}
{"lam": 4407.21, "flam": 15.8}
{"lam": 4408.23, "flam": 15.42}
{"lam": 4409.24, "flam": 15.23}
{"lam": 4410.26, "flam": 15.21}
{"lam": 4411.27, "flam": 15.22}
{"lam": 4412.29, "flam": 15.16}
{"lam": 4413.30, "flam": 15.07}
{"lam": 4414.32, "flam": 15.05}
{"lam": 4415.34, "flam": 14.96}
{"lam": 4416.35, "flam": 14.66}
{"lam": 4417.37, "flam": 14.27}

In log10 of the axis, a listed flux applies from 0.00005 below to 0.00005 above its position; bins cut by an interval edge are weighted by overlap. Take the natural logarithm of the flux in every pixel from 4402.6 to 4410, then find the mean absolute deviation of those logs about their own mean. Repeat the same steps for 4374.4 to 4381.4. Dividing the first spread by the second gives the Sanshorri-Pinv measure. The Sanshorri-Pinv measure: 4.2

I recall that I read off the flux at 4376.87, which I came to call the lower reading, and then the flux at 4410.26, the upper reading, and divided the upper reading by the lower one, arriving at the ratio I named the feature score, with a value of 1.05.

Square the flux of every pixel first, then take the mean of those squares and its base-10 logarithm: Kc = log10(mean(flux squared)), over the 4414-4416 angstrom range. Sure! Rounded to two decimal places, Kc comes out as 2.35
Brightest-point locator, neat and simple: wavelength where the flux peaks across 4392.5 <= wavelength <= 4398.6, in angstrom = 4393.03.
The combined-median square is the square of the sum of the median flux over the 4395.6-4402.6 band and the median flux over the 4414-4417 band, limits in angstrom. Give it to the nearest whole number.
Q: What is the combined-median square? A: 849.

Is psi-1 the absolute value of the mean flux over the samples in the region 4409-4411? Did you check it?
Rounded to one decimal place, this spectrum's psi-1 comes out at 15.2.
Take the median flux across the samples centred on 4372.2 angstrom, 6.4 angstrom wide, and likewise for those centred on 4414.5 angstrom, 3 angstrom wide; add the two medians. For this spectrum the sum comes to 29.1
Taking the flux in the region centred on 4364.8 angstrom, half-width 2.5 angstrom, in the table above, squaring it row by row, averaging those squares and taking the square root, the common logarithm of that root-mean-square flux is 1.15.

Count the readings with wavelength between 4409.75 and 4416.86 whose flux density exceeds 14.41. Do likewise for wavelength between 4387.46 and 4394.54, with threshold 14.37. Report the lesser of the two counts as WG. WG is 7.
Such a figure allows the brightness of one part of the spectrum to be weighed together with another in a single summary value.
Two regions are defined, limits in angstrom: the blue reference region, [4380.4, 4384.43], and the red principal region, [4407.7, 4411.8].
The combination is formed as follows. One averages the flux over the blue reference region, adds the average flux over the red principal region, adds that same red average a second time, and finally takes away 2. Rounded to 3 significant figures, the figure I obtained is 43.6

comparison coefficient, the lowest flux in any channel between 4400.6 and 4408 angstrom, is 14.49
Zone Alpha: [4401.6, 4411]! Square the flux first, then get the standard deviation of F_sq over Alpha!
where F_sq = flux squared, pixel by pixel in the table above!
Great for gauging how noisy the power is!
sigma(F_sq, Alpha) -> 14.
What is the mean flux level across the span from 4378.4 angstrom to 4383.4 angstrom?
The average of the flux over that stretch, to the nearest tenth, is 14.8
